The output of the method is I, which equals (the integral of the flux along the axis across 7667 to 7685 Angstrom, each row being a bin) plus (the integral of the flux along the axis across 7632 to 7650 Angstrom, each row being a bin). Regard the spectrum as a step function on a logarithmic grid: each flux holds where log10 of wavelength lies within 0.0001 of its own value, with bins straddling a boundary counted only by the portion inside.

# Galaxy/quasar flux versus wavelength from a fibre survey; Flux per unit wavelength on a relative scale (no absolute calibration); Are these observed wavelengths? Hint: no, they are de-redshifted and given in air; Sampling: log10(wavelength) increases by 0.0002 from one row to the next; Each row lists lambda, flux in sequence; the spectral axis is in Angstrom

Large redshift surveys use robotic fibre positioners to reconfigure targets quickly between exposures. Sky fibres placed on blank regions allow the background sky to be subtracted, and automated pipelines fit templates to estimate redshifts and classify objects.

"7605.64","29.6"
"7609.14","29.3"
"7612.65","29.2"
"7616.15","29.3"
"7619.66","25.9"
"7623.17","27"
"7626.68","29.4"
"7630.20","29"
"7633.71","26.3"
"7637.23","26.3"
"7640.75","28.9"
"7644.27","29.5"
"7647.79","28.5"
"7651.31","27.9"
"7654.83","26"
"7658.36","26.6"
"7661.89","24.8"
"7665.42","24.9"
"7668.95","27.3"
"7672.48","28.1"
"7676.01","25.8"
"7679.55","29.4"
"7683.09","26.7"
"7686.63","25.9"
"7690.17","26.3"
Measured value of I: 996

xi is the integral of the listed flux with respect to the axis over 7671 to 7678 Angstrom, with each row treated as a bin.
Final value 189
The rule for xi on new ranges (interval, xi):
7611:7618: 205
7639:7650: 318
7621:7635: 391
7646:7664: 481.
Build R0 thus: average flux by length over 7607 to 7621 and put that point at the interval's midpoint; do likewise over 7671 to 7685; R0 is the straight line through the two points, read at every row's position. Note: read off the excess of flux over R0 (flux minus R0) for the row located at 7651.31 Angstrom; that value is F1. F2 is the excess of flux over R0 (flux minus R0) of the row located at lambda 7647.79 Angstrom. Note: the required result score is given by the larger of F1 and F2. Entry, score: 0.53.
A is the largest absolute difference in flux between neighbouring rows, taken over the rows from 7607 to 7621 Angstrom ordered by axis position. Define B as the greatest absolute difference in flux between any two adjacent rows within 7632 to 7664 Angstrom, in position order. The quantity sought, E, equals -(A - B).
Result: -0.8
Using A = 3.40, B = 2.60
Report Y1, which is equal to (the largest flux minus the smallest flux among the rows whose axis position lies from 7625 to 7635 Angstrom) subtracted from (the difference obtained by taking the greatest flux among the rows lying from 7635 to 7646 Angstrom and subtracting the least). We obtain 0.1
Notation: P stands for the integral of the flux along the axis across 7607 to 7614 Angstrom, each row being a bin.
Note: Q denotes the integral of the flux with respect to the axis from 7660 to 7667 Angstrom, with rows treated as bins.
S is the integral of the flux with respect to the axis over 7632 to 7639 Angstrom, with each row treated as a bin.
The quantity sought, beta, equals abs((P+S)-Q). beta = 215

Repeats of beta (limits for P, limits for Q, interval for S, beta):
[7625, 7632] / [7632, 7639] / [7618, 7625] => 206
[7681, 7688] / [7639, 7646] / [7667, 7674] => 174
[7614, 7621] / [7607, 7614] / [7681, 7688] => 175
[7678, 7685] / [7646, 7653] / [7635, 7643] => 219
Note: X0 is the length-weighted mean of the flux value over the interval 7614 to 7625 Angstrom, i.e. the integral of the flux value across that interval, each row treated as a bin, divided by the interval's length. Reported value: 27.5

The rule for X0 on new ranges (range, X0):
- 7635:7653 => 28.2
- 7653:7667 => 25.6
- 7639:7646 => 29.2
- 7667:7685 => 27.4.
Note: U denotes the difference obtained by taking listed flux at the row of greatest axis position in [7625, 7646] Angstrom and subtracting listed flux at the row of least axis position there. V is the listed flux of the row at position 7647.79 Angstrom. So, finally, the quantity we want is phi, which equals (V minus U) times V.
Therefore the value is 809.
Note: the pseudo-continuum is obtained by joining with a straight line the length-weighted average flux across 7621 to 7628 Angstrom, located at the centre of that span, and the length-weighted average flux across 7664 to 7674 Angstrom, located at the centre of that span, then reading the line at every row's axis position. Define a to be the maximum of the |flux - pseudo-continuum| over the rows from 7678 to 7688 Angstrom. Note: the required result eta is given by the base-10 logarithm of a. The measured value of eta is 0.458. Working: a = 2.87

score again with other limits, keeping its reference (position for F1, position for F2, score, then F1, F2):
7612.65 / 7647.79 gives 0.64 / 1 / 0.5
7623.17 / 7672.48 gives 0.54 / -1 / 0.5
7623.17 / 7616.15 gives 0.80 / -1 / 0.8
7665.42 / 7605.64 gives 0.92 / -3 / 0.9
